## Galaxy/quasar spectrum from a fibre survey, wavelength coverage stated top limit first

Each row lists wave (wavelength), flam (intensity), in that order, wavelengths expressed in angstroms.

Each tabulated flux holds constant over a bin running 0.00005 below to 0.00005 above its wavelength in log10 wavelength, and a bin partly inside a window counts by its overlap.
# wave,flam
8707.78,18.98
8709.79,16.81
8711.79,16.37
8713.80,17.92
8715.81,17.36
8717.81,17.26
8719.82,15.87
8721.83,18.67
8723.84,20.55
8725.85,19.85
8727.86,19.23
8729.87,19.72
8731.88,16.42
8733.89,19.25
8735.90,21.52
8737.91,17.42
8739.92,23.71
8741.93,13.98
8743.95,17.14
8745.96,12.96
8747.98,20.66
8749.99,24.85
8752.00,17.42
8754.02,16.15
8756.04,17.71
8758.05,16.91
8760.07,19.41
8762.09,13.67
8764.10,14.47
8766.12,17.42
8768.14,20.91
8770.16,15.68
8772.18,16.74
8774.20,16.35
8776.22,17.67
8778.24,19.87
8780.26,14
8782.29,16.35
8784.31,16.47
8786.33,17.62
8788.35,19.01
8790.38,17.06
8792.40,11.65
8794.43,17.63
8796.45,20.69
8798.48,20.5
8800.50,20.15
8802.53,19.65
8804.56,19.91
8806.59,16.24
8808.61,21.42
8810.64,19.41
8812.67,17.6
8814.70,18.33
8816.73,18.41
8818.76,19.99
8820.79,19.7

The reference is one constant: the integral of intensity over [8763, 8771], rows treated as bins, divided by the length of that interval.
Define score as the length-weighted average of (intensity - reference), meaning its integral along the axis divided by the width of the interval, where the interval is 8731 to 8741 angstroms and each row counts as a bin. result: 2.5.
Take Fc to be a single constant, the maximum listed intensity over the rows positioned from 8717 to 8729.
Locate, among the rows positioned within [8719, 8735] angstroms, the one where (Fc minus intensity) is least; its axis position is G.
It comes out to 8723.84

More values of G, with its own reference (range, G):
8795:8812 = 8808.61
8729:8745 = 8739.92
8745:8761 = 8749.99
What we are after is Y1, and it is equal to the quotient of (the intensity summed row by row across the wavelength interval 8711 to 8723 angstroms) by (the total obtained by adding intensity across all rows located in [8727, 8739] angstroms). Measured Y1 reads 0.91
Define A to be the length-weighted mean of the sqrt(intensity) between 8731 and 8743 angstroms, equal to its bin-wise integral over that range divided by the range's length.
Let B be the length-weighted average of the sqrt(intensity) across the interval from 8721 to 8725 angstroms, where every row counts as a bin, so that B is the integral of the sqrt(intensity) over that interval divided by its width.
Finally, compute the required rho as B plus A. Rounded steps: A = 4.31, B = 4.43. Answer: 8.74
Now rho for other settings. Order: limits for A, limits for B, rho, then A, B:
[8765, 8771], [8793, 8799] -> 8.58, 4.23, 4.34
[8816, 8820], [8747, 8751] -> 9.17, 4.39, 4.78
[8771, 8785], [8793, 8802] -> 8.48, 4.09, 4.39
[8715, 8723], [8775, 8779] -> 8.47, 4.16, 4.31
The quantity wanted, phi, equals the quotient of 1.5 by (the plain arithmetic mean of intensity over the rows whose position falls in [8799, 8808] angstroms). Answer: 0.079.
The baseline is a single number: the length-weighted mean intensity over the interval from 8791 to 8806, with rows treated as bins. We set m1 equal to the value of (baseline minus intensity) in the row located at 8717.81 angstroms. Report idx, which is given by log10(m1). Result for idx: 0.09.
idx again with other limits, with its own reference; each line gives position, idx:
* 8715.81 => 0.05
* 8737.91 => 0.03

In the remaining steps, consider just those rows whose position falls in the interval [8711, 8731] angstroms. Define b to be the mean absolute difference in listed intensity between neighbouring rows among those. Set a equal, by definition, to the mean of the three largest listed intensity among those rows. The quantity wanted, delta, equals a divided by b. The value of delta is 18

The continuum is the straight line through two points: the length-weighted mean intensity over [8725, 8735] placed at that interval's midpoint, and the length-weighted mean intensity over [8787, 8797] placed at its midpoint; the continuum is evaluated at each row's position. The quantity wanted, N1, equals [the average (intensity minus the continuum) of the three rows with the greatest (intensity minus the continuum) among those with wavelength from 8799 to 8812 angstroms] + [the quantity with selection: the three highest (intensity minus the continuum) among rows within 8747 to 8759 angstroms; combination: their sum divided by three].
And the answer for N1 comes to 6.6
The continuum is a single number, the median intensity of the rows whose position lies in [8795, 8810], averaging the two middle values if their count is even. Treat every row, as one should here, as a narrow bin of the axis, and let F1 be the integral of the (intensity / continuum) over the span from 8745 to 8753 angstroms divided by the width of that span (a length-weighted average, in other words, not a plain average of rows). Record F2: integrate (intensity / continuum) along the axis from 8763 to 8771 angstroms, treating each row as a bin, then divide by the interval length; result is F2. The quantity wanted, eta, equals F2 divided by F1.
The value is 0.90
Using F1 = 0.94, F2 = 0.849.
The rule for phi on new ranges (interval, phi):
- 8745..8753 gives 0.079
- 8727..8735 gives 0.080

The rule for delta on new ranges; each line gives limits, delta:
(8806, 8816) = 8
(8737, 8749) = 3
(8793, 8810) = 11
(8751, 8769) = 8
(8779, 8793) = 9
